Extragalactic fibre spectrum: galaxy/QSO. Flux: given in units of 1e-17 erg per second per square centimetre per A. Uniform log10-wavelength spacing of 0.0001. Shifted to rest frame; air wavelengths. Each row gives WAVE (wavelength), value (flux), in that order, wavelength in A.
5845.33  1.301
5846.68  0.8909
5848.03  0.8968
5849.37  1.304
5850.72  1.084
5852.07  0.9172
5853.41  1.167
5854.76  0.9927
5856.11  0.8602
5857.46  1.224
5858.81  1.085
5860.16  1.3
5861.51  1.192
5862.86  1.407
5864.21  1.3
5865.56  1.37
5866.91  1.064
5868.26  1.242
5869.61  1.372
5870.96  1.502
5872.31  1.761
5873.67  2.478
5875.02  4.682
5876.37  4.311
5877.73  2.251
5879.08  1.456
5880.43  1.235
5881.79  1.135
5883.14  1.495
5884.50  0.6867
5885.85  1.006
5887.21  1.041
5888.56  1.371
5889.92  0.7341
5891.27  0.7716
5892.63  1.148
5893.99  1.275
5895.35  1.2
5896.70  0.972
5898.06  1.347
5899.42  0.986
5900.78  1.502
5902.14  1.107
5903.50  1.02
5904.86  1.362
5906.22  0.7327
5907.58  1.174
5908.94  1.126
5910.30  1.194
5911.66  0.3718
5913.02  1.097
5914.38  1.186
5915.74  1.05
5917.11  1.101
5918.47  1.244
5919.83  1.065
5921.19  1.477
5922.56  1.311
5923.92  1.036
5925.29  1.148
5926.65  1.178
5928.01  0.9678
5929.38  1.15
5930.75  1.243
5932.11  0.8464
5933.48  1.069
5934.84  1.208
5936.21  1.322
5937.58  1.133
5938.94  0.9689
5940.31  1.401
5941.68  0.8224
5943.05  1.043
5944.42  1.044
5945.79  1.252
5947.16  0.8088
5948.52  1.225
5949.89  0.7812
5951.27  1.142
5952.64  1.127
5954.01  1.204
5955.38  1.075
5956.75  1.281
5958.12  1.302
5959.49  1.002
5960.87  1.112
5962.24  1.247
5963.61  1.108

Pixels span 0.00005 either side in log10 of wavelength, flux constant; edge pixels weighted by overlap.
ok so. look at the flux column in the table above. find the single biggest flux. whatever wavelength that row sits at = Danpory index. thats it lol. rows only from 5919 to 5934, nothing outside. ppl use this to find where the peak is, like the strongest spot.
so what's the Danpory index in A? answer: 5921.19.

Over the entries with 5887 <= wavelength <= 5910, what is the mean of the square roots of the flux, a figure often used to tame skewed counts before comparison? 1.05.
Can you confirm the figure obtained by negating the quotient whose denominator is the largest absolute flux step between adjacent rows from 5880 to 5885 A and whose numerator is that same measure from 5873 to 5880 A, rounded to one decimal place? -2.7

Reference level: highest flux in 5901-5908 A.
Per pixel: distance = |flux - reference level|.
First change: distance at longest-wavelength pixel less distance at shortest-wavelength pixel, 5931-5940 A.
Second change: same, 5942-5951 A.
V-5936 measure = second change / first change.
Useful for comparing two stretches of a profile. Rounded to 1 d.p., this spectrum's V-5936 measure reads -2.1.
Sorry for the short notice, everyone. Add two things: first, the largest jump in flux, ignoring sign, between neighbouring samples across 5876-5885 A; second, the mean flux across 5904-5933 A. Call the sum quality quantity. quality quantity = 3.16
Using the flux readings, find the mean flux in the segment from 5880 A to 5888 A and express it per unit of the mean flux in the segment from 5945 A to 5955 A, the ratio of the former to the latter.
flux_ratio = 1.02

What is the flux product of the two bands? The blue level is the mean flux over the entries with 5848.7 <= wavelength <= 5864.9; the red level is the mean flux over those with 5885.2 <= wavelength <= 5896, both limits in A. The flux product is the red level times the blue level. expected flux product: 1.23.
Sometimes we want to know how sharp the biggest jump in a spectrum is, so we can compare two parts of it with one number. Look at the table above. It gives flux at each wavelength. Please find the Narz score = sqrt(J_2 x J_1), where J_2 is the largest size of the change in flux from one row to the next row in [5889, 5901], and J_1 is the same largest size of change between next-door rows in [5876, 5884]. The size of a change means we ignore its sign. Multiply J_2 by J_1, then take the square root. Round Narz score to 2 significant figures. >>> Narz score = 1.0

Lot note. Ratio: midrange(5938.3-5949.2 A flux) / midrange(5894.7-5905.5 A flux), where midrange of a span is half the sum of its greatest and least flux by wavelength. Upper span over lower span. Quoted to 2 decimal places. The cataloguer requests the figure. 0.89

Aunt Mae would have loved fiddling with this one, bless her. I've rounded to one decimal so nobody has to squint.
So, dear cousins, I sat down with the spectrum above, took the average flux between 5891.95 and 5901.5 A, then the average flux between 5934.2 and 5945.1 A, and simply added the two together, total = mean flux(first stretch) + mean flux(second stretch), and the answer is 2.3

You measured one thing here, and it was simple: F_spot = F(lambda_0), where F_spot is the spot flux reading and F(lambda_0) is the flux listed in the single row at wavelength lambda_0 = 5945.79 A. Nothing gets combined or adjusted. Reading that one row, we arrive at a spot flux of 1.252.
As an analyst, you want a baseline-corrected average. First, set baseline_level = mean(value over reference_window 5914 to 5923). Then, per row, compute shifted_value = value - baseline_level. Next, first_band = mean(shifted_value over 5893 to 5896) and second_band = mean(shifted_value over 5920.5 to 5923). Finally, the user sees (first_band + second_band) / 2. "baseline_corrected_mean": 0.11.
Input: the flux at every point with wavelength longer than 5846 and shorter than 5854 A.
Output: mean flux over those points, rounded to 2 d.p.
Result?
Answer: 1.04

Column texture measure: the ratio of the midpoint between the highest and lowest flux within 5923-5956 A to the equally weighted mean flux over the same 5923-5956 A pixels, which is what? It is 1.00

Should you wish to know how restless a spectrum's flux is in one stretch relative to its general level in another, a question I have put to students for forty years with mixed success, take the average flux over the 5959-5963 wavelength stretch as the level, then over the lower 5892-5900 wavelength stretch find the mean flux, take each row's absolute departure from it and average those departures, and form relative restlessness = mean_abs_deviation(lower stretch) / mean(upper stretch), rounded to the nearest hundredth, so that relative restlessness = 0.11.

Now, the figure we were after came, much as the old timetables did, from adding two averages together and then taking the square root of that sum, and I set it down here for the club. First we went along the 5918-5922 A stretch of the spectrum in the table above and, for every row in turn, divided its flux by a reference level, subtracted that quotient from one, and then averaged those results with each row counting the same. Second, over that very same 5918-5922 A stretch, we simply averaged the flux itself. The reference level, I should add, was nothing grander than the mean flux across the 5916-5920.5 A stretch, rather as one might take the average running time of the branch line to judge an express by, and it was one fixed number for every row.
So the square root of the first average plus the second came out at 1.07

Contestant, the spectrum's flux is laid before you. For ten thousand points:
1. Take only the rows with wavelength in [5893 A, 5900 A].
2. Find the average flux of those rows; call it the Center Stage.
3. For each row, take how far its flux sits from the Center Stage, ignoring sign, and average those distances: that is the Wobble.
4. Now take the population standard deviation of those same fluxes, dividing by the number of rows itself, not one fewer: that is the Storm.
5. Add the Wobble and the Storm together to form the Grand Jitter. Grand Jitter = 0.293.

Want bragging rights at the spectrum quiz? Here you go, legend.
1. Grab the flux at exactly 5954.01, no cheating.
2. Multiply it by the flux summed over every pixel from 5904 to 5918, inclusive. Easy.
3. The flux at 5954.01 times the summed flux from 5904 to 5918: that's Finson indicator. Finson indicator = 12.5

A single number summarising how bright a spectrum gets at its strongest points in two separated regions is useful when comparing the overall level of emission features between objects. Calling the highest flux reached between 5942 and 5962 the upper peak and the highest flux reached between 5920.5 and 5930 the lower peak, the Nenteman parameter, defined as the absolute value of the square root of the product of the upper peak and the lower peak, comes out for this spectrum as 1.39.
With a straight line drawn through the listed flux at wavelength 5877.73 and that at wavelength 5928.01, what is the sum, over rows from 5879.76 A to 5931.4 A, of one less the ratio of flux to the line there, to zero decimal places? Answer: 9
